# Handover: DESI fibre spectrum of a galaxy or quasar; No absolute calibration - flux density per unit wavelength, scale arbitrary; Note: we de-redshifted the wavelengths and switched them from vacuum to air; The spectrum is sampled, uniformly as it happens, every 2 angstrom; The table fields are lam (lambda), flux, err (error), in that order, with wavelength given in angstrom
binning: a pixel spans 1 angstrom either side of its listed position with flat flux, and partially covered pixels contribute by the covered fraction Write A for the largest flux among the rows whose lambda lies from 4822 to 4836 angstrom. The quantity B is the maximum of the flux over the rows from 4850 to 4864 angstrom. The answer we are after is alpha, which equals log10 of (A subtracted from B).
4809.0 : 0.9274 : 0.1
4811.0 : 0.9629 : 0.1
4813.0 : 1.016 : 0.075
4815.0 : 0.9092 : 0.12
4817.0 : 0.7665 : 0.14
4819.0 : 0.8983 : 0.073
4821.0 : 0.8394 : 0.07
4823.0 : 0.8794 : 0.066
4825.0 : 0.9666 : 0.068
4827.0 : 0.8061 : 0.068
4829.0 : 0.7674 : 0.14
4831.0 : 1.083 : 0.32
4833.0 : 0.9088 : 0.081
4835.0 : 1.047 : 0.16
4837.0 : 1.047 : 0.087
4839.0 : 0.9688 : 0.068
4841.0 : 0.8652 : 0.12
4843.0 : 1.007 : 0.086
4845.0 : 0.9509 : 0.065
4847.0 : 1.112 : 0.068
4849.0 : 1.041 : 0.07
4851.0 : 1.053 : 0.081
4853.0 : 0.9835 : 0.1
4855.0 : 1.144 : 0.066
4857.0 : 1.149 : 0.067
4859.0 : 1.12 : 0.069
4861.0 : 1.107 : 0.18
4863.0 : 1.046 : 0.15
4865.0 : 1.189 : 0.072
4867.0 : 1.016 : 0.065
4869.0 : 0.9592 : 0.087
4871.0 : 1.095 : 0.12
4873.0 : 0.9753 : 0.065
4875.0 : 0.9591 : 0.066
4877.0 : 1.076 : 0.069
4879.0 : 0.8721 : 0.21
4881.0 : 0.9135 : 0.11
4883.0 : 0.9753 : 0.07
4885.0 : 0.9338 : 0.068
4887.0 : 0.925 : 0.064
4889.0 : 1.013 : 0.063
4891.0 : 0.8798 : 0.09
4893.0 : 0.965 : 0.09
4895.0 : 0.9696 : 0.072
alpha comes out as -1.2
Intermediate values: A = 1.083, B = 1.149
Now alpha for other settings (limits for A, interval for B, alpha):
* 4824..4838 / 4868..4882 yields -1.9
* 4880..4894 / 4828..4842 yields -1.2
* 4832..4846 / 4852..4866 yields -0.8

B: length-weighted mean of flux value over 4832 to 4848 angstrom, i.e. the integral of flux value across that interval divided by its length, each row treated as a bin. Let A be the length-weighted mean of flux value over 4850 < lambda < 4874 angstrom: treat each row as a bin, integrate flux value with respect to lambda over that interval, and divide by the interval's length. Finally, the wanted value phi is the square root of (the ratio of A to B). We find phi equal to 1.04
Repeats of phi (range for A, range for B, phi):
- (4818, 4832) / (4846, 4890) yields 0.93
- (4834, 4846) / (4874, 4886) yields 1.01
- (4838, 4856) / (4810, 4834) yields 1.06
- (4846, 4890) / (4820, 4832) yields 1.08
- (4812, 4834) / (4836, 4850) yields 0.95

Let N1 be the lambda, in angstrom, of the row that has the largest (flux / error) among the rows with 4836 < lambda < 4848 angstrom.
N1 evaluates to 4847.0 angstrom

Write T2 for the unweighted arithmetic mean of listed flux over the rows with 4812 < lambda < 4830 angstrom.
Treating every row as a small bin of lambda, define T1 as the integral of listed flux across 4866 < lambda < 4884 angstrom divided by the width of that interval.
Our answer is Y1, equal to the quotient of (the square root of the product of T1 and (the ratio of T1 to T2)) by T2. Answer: 1.21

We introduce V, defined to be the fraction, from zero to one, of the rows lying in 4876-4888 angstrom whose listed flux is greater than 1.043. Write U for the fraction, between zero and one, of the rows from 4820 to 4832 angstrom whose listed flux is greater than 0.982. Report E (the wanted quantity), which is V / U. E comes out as 1.0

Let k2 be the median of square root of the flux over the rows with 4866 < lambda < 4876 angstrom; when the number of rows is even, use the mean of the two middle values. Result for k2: 0.99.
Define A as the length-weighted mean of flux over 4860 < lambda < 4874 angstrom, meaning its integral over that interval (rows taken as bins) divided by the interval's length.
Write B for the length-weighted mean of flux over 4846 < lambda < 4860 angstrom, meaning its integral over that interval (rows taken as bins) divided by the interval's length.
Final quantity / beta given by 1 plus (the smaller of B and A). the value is 2.06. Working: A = 1.06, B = 1.09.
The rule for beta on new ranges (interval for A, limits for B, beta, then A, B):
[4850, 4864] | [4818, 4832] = 1.89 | 1.09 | 0.89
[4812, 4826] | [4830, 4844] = 1.90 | 0.90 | 0.99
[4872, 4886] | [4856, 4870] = 1.96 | 0.96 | 1.08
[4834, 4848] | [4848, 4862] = 2.00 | 1.00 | 1.09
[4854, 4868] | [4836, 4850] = 2.00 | 1.11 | 1.00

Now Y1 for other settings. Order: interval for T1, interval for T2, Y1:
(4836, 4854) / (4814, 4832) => 1.22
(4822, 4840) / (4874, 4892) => 1.02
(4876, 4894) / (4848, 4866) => 0.83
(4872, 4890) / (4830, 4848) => 0.96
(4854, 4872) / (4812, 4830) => 1.34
